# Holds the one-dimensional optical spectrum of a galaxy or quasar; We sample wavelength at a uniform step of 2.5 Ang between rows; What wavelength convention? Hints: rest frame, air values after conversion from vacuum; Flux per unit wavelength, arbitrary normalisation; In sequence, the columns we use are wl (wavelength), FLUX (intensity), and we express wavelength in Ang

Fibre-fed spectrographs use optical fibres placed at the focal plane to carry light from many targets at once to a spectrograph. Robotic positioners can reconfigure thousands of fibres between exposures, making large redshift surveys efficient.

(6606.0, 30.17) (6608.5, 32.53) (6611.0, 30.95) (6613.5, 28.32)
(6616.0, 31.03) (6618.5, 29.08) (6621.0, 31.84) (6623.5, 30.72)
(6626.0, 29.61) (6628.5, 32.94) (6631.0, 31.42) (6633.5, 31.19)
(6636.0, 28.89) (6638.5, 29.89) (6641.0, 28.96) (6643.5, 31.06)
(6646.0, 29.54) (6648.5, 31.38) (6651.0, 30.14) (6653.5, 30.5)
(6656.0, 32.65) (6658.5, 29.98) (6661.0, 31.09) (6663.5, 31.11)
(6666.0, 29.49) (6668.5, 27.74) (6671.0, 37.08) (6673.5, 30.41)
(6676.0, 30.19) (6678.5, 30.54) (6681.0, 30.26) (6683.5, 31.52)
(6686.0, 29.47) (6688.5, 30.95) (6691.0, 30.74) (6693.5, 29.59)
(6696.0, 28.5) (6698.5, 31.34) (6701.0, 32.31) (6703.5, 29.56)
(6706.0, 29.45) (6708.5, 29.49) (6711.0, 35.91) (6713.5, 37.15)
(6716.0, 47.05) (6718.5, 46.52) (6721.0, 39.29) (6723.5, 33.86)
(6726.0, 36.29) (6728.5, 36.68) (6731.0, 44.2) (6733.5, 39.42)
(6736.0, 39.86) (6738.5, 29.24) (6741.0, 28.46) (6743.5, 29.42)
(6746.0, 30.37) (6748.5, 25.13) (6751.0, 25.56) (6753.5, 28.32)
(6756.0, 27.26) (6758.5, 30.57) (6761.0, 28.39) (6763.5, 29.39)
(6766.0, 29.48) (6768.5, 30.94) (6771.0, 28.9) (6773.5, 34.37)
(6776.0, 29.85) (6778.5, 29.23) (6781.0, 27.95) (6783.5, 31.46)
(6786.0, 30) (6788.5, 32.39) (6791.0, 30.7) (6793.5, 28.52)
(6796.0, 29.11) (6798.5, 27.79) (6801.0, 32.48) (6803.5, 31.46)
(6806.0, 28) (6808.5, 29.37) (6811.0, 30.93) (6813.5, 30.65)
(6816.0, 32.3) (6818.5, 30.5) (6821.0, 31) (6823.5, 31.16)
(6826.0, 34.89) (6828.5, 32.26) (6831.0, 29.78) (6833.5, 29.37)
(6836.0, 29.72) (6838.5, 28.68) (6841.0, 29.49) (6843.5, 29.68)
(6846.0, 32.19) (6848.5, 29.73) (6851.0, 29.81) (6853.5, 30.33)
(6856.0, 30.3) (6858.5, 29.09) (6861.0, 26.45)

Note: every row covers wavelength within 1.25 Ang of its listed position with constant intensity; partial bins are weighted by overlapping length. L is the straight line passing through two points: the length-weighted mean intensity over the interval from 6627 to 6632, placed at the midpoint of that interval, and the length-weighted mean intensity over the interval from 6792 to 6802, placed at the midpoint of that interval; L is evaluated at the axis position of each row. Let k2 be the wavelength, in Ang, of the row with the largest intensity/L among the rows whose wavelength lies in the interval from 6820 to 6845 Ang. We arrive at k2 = 6826.0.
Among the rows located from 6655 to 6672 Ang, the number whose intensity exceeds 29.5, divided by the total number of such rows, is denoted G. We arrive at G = 0.71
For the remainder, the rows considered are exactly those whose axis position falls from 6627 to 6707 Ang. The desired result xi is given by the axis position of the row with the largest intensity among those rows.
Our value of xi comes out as 6671.0 Ang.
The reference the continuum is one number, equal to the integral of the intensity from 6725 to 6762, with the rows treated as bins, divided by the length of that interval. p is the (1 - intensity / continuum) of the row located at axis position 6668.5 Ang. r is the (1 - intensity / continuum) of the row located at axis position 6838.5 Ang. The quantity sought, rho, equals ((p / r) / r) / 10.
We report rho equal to 1.3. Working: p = 0.13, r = 0.102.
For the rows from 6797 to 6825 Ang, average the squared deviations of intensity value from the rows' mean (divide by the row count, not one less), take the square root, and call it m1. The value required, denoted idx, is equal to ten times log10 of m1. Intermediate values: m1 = 1.47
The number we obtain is 1.7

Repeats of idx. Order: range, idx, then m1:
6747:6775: 3.9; 2.45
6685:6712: 2.9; 1.96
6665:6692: 3.4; 2.21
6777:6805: 2.1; 1.63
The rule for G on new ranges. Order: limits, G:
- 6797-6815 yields 0.57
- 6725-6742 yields 0.71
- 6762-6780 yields 0.43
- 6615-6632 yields 0.86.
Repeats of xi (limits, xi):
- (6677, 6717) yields 6716.0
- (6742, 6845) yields 6826.0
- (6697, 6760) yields 6716.0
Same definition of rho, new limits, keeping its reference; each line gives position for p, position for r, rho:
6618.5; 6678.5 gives 4.7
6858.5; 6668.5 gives 0.5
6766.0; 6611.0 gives 8.0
